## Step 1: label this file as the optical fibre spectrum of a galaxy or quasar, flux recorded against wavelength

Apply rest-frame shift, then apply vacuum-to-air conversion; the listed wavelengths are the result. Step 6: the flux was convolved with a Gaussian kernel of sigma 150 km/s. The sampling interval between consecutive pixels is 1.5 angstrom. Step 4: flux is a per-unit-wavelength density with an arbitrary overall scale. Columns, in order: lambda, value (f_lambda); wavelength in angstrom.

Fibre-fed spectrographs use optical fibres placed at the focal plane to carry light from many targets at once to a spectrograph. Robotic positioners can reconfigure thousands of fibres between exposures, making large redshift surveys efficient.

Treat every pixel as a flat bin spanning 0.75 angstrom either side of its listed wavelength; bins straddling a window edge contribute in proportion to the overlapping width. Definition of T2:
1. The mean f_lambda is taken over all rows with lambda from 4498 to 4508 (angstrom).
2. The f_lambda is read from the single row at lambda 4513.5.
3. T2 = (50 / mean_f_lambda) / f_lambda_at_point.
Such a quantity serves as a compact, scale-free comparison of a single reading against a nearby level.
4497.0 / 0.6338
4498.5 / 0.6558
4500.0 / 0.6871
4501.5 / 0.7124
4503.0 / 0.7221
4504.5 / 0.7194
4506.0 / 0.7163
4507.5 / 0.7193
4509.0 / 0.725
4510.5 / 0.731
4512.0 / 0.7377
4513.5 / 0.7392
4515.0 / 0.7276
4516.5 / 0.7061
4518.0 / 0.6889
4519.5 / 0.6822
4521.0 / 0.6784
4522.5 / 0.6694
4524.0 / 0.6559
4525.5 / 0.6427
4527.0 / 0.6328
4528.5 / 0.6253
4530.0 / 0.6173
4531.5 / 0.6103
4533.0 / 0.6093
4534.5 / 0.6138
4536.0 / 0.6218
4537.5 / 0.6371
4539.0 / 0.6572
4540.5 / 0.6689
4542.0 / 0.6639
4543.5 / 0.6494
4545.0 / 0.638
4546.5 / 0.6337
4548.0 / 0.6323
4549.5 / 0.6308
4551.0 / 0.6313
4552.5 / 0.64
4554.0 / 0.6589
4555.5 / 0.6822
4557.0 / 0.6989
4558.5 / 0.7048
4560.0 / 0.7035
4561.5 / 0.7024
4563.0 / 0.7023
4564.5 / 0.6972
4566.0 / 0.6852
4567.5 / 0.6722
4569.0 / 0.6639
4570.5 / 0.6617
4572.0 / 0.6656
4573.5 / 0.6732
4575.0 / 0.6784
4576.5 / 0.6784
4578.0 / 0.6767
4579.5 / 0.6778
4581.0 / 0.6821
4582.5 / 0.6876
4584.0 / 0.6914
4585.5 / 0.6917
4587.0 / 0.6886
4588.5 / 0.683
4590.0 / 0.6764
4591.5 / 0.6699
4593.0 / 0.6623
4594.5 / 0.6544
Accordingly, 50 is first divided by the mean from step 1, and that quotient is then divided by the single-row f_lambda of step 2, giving 96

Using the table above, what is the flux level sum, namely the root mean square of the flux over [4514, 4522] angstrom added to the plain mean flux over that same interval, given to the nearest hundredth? 1.39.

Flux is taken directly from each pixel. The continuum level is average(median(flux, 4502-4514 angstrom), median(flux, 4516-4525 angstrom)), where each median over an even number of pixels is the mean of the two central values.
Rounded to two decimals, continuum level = 0.70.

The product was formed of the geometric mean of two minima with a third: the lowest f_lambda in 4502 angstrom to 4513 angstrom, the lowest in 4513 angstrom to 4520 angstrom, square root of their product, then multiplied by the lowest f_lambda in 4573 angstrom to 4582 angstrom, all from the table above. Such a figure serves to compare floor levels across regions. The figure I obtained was 0.471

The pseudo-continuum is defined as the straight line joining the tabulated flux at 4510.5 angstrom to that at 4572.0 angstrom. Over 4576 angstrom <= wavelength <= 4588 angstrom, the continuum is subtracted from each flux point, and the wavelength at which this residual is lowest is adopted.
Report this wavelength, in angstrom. 4578.0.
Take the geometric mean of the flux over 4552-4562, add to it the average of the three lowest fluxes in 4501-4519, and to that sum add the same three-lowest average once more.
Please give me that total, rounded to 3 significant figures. 2.09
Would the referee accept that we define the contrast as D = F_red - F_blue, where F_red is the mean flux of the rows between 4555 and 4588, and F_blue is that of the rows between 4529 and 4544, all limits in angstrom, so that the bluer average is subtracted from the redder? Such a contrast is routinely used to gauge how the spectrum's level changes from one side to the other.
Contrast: 0.050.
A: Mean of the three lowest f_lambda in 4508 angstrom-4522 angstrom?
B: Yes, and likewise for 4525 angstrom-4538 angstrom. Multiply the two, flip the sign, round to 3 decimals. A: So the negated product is -0.418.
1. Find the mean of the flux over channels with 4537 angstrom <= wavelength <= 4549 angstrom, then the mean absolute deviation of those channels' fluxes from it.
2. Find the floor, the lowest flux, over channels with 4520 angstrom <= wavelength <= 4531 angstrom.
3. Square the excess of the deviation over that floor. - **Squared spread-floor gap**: 0.366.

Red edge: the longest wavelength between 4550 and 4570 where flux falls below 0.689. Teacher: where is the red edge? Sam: 4569.0 angstrom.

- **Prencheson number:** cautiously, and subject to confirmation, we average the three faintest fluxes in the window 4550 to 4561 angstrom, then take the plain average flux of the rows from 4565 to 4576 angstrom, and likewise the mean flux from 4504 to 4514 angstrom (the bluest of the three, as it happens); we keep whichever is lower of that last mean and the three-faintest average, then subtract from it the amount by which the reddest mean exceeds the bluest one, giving 0.70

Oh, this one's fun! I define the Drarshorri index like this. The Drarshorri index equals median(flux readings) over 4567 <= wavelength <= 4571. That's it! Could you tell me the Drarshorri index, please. 0.664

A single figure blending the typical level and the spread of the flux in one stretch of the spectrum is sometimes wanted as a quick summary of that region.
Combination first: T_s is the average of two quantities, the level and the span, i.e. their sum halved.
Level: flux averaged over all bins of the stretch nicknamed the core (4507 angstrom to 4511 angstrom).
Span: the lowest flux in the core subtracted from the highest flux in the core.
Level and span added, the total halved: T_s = 0.368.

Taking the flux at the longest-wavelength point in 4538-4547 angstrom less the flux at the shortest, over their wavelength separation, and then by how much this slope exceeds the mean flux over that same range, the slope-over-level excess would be -0.655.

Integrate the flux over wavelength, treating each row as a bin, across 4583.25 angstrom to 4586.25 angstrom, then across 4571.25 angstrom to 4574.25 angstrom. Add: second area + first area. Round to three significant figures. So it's 4.08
